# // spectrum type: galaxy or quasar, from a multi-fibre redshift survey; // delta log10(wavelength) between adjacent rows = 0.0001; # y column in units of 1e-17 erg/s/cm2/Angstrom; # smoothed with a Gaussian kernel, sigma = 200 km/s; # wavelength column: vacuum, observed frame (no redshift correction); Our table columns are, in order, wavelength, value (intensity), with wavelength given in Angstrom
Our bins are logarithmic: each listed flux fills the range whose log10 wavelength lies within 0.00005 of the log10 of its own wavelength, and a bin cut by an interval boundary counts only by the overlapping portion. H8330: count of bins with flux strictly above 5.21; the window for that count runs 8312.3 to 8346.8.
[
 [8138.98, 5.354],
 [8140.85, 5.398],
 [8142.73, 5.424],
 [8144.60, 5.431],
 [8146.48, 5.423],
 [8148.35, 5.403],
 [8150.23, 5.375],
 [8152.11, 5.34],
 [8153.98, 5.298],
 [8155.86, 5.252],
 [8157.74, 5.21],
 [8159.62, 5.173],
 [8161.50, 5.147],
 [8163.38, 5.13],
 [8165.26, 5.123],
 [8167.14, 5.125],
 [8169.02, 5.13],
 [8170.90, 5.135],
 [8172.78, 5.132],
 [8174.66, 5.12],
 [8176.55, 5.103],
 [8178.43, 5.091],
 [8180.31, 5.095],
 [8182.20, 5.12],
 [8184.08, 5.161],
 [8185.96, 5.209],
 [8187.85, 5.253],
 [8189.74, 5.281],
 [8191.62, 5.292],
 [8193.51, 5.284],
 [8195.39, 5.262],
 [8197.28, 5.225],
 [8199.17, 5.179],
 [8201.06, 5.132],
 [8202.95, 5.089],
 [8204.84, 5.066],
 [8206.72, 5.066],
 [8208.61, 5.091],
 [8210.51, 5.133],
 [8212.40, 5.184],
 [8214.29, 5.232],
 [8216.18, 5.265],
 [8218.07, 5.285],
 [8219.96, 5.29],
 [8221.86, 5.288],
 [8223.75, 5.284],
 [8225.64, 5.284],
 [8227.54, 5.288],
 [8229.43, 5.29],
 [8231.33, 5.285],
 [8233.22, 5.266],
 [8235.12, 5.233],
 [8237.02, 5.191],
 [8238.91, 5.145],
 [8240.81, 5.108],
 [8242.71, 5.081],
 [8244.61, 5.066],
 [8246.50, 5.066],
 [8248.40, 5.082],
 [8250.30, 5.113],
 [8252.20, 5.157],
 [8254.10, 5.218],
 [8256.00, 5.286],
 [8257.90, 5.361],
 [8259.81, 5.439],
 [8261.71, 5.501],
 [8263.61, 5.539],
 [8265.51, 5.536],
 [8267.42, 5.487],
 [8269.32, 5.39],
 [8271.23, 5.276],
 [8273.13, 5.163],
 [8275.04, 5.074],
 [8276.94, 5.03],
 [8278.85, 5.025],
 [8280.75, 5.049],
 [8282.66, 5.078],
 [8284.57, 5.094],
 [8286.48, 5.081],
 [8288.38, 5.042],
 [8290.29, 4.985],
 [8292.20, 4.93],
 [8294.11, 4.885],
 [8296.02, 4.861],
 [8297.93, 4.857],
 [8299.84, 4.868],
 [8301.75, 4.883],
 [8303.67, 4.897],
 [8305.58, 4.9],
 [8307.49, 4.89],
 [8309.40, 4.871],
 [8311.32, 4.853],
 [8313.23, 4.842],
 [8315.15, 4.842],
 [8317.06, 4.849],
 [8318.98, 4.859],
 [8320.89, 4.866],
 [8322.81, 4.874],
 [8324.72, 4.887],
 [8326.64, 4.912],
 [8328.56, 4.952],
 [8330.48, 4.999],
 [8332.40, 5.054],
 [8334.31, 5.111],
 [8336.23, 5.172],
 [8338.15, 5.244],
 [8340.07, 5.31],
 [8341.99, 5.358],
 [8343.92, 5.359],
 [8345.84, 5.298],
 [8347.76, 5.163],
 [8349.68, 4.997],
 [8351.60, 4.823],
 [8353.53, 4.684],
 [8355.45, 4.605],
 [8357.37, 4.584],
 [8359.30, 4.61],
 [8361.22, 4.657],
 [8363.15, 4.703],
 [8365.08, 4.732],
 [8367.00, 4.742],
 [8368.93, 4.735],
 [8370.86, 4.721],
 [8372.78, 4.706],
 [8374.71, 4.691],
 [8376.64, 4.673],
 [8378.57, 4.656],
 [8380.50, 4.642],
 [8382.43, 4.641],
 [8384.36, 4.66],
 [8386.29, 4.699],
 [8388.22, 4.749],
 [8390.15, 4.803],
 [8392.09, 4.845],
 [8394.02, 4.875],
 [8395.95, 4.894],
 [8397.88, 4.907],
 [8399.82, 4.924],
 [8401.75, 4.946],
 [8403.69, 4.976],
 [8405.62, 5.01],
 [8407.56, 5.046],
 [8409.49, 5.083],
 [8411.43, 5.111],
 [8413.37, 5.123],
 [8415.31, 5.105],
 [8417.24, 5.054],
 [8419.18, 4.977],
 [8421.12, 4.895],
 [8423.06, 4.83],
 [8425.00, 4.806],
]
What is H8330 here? 5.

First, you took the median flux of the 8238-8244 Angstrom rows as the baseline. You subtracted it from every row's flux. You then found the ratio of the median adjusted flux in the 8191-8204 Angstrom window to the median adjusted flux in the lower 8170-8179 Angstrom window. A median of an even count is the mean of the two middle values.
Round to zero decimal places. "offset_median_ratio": 10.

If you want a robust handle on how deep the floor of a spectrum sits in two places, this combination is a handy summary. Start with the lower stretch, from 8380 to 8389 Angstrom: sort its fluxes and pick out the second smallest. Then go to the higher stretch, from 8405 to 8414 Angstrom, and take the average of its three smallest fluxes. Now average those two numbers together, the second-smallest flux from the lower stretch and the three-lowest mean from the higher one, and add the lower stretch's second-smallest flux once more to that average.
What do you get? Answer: 9.5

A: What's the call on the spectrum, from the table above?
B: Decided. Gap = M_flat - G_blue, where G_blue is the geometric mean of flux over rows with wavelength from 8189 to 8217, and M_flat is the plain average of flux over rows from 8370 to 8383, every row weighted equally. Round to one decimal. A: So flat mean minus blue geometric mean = -0.5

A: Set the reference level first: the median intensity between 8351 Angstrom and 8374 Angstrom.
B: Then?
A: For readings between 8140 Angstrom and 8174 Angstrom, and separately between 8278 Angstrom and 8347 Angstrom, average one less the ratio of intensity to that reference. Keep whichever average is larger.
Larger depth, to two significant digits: -0.062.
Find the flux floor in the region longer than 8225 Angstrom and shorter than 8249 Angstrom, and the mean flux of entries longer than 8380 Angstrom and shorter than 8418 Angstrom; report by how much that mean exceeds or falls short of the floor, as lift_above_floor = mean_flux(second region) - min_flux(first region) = -0.16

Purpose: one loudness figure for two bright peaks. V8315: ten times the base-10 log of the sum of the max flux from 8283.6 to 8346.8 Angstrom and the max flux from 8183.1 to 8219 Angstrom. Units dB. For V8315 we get 10.27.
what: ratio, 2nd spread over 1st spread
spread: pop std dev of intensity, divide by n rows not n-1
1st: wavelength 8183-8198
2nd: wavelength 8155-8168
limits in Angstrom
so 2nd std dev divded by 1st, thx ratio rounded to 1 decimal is 1.1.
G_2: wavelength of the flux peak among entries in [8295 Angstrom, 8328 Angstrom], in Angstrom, 8326.64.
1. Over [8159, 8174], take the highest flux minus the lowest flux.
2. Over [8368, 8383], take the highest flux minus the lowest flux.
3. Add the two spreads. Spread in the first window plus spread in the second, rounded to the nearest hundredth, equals 0.14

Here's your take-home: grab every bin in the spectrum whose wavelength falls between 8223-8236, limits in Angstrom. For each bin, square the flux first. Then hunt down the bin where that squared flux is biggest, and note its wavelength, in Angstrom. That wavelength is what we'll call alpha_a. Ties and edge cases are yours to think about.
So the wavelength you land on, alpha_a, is 8229.43 Angstrom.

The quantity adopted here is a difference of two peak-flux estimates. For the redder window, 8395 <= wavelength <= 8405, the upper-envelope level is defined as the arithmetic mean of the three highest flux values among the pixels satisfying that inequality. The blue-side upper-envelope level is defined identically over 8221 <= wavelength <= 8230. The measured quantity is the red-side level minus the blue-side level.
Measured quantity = -0.34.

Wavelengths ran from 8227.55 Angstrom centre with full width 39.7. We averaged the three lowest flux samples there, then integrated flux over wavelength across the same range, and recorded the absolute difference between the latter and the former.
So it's 202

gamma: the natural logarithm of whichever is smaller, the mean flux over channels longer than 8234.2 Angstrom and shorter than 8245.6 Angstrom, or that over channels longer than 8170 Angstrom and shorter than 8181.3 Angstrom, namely 1.63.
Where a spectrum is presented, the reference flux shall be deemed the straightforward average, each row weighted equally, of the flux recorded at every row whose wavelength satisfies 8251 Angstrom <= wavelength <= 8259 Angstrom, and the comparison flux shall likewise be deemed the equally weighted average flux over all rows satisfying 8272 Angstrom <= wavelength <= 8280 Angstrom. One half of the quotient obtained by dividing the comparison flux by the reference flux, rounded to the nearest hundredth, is 0.48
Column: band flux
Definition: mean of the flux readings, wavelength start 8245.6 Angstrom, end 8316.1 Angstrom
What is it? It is 5.09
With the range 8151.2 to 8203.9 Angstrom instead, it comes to 5.18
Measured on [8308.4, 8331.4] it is 4.88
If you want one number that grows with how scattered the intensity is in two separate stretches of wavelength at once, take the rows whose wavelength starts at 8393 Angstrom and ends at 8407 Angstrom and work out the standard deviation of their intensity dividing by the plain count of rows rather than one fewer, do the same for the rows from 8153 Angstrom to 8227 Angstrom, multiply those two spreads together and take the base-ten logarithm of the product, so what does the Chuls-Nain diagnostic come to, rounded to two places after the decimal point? -2.47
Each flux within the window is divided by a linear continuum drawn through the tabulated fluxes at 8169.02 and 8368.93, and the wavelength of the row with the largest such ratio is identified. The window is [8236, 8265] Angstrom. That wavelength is 8263.61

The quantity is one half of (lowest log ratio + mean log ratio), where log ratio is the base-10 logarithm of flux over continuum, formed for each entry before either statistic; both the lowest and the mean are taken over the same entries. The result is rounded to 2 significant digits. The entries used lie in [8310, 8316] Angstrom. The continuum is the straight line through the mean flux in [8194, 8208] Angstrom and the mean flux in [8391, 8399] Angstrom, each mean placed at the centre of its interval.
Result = -0.013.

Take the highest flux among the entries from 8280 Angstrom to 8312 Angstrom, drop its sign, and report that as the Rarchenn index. 5.09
